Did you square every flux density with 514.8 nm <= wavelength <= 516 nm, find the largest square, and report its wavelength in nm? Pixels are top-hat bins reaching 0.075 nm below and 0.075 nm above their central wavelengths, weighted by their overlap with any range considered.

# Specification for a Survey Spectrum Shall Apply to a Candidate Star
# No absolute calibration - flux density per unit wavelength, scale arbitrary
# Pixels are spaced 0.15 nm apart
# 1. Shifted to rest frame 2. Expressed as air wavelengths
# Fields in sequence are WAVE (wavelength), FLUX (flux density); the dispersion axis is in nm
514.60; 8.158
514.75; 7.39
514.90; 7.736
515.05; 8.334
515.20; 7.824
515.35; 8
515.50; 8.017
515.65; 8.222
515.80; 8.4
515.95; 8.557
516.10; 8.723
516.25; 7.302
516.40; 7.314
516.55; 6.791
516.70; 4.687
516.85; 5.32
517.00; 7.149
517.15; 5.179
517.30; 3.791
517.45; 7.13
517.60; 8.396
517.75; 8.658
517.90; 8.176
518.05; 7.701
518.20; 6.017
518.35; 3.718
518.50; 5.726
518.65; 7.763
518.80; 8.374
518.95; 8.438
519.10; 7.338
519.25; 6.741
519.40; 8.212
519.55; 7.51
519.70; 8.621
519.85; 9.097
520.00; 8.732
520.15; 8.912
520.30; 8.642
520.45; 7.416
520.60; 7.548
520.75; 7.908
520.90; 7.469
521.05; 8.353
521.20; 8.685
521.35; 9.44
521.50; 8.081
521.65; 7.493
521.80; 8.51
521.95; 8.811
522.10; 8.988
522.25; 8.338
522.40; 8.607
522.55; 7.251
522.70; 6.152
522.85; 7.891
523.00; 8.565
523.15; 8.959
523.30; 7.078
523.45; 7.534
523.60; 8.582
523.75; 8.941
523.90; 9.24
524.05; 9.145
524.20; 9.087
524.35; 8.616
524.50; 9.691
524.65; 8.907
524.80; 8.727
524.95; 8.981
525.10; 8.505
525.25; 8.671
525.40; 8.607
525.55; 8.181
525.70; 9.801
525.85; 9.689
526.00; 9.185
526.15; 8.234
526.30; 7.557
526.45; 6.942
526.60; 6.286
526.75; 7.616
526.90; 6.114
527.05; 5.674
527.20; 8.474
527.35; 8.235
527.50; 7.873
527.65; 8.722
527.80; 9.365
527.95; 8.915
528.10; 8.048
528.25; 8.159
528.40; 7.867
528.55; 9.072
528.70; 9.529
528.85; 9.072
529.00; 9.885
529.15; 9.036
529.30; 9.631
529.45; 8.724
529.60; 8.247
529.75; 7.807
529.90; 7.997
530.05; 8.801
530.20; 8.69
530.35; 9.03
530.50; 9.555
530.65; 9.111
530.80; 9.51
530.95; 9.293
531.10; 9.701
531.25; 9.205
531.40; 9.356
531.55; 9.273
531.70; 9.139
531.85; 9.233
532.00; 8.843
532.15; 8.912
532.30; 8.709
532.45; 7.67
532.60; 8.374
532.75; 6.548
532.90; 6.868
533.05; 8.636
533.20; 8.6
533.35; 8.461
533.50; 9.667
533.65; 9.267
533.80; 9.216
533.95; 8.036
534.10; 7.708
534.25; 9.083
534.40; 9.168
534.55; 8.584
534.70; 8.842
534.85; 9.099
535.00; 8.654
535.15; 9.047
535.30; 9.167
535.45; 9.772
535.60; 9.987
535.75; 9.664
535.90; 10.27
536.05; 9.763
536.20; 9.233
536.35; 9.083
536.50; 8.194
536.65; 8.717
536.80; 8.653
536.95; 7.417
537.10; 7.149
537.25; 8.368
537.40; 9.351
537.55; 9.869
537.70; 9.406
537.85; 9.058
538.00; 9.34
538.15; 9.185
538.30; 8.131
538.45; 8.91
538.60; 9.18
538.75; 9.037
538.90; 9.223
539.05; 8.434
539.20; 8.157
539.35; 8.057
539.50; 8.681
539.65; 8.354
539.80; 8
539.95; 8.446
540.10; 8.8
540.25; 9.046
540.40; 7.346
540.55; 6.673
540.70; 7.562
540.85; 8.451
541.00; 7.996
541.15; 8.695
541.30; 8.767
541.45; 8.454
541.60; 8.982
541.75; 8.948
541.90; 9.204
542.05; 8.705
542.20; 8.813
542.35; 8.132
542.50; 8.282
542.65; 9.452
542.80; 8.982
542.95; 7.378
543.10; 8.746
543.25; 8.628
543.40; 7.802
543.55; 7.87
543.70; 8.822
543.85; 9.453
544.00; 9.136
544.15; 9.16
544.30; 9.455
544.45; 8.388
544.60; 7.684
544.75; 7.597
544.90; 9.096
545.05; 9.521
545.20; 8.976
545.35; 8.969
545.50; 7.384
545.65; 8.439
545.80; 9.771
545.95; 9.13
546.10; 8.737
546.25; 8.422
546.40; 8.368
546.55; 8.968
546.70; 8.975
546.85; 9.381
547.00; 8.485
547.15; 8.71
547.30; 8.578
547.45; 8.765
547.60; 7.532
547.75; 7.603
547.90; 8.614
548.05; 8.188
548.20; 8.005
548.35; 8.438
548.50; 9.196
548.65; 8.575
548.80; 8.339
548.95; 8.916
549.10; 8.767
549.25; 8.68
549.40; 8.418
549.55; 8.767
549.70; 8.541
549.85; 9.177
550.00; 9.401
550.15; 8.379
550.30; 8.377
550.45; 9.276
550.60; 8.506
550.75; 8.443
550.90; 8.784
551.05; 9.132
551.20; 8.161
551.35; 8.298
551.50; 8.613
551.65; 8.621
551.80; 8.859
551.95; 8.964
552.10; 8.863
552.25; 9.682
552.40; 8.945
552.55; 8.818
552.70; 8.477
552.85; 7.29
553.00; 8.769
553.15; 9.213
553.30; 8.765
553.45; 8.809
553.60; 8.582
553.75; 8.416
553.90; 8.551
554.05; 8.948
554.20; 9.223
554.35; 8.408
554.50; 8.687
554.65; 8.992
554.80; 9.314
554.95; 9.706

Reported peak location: 515.95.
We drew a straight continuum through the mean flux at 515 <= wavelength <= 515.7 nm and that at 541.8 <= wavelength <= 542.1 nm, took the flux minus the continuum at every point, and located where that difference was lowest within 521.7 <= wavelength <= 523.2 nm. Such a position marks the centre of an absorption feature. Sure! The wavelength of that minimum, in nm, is 522.70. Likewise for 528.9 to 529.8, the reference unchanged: 529.75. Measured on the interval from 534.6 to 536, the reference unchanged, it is 535.00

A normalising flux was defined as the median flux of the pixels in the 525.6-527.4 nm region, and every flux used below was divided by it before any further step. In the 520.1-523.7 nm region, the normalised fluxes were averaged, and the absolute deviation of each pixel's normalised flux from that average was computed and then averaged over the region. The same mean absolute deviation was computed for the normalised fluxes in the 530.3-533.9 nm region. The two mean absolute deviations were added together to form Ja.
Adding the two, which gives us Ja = 0.153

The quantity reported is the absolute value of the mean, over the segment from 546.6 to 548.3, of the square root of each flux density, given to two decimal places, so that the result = 2.90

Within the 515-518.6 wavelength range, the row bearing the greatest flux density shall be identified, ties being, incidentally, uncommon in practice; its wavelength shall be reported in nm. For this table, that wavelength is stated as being 516.10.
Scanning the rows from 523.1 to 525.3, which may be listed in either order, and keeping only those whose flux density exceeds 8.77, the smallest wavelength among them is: 523.15 nm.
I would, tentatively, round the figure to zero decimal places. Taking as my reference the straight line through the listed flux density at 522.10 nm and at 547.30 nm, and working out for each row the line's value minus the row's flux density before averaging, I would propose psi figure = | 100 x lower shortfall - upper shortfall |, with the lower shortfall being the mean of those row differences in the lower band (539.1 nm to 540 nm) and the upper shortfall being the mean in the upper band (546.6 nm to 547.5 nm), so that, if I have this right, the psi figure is 42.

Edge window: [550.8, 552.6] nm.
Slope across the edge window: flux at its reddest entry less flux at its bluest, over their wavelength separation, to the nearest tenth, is 0.0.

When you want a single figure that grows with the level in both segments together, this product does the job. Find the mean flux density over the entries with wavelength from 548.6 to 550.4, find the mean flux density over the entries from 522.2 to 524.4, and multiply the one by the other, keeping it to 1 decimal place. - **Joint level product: 71.9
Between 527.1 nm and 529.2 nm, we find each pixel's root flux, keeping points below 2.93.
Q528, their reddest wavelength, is 528.40 nm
